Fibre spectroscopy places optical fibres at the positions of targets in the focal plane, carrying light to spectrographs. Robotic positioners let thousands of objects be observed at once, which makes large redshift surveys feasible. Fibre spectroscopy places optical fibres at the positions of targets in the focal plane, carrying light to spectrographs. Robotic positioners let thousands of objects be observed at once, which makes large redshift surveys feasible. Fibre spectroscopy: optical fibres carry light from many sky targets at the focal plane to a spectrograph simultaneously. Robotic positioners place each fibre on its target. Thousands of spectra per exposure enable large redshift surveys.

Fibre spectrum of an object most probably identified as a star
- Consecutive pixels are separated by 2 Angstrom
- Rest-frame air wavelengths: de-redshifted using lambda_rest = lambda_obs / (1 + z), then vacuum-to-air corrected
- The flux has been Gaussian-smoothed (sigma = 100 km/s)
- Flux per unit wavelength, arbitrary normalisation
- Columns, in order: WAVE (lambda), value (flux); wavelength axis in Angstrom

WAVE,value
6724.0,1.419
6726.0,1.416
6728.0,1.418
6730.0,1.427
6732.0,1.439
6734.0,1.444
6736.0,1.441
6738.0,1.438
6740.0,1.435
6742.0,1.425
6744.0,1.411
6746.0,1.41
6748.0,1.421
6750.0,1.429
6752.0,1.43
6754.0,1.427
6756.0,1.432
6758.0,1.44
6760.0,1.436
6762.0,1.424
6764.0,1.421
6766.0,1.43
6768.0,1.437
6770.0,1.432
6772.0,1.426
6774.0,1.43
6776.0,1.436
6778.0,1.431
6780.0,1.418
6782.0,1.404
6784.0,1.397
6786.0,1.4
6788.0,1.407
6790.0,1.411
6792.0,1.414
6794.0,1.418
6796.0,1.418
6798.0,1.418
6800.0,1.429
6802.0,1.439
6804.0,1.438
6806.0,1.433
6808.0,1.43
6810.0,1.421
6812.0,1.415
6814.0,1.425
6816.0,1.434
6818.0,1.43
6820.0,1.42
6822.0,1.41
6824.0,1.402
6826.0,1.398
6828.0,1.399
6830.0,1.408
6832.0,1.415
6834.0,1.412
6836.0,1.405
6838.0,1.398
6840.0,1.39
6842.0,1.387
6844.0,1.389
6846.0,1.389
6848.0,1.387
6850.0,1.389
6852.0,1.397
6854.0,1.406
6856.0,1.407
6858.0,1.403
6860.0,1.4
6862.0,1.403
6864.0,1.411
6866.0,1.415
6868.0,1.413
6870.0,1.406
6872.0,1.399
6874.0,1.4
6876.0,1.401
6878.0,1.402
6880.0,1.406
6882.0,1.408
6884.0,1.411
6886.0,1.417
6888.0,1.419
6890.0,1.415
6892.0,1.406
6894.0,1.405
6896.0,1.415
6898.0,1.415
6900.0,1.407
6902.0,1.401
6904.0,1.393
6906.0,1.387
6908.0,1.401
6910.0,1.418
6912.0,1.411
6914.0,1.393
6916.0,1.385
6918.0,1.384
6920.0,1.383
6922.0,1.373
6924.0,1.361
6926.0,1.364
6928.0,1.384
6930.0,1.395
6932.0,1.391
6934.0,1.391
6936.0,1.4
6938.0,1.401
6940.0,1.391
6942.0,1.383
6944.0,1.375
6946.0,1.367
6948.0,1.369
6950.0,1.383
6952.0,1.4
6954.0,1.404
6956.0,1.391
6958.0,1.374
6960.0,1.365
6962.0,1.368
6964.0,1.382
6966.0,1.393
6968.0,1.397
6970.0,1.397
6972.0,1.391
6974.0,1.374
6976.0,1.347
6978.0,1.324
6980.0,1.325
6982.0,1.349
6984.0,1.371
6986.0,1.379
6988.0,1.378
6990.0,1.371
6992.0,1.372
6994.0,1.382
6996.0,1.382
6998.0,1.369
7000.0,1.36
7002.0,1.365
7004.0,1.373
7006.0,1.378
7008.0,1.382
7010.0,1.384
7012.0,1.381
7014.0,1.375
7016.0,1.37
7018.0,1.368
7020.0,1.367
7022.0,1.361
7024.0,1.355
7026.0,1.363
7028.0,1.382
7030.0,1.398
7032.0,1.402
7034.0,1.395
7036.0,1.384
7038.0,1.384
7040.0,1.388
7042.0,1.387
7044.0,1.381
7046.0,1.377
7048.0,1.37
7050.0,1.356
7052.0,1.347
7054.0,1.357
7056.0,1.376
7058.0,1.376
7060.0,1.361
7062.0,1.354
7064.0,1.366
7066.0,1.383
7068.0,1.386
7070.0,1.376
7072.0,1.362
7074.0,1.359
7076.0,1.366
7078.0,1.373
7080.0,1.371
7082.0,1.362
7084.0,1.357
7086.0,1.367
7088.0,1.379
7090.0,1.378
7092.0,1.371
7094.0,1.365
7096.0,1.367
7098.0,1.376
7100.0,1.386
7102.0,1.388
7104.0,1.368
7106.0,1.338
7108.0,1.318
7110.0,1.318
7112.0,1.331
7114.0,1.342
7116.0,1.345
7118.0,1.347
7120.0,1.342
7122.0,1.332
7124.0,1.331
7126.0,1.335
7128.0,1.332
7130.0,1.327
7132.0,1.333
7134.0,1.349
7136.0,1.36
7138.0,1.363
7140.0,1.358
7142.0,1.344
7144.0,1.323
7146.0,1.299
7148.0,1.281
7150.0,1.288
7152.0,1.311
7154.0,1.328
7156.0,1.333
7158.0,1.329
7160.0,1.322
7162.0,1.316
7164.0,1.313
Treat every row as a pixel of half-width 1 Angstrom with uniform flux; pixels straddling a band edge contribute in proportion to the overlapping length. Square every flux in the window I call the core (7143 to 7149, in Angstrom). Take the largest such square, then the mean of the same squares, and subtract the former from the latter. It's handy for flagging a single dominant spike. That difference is -0.057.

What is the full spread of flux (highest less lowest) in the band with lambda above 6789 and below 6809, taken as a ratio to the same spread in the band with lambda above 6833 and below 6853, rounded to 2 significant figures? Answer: 1.1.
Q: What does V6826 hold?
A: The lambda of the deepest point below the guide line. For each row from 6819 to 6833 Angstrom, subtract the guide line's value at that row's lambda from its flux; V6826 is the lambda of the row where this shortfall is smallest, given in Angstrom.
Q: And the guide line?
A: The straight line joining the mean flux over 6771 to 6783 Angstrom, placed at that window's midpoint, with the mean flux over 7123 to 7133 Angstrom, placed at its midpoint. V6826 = 6826.0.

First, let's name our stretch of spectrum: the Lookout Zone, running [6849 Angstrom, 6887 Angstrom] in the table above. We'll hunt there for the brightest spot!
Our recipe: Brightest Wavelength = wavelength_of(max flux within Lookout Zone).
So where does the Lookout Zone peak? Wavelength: 6886.0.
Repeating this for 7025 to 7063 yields 7032.0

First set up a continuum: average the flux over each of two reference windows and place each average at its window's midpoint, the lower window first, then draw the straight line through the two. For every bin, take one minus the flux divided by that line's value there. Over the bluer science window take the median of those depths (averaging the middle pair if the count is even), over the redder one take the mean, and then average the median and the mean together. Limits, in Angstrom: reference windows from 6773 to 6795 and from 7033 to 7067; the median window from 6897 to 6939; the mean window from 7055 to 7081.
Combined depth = 0.000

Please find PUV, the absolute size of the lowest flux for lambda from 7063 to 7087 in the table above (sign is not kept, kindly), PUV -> 1.36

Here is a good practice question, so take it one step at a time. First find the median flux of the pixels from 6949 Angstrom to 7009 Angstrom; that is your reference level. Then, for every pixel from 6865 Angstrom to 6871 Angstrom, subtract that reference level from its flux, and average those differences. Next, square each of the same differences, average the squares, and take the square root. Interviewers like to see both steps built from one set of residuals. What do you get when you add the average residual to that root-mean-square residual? 0.071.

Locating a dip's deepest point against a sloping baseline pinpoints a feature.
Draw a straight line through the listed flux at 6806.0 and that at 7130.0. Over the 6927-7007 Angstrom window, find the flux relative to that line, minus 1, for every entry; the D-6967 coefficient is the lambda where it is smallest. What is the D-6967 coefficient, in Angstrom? 6978.0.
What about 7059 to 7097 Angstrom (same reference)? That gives 7062.0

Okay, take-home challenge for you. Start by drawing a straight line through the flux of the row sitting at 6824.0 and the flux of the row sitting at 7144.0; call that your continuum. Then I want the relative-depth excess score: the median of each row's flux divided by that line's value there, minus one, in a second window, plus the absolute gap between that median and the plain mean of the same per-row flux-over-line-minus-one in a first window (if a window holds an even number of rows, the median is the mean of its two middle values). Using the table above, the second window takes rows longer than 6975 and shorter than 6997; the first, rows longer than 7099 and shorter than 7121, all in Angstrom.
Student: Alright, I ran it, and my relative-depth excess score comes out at 0.012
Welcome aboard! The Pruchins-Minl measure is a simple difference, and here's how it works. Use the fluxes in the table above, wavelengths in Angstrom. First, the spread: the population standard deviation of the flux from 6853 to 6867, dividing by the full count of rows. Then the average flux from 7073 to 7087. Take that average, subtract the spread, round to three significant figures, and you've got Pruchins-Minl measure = 1.36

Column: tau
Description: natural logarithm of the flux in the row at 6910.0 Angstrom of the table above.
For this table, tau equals 0.349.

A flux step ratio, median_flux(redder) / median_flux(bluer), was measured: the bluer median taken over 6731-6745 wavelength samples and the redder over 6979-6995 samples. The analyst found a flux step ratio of 0.954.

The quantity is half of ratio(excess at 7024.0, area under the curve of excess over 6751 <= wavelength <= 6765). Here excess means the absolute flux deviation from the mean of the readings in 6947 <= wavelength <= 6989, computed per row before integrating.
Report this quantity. 0.012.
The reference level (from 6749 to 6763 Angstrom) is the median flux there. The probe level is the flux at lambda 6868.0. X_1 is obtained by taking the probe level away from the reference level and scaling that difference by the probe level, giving 0.0120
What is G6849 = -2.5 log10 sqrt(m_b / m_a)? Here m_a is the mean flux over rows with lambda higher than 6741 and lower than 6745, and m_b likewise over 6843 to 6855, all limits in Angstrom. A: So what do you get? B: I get 0.010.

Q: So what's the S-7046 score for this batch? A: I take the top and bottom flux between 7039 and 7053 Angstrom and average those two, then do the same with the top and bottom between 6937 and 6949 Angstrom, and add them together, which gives 2.75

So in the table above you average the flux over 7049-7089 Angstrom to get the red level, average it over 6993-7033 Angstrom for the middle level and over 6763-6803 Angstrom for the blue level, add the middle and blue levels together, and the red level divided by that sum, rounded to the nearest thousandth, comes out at 0.489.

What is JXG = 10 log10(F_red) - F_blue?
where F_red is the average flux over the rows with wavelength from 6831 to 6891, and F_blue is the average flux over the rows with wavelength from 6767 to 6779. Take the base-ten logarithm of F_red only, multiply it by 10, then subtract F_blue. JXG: 0.04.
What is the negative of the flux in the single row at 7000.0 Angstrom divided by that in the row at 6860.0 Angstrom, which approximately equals -0.971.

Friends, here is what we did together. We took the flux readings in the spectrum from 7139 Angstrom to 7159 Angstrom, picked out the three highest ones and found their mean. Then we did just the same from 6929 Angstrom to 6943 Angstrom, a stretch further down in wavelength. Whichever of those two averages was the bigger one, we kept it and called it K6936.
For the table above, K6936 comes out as 1.40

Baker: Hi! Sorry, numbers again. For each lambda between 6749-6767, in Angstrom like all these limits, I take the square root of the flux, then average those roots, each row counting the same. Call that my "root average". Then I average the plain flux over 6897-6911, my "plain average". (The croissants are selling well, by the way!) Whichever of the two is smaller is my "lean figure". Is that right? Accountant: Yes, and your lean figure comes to 1.20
